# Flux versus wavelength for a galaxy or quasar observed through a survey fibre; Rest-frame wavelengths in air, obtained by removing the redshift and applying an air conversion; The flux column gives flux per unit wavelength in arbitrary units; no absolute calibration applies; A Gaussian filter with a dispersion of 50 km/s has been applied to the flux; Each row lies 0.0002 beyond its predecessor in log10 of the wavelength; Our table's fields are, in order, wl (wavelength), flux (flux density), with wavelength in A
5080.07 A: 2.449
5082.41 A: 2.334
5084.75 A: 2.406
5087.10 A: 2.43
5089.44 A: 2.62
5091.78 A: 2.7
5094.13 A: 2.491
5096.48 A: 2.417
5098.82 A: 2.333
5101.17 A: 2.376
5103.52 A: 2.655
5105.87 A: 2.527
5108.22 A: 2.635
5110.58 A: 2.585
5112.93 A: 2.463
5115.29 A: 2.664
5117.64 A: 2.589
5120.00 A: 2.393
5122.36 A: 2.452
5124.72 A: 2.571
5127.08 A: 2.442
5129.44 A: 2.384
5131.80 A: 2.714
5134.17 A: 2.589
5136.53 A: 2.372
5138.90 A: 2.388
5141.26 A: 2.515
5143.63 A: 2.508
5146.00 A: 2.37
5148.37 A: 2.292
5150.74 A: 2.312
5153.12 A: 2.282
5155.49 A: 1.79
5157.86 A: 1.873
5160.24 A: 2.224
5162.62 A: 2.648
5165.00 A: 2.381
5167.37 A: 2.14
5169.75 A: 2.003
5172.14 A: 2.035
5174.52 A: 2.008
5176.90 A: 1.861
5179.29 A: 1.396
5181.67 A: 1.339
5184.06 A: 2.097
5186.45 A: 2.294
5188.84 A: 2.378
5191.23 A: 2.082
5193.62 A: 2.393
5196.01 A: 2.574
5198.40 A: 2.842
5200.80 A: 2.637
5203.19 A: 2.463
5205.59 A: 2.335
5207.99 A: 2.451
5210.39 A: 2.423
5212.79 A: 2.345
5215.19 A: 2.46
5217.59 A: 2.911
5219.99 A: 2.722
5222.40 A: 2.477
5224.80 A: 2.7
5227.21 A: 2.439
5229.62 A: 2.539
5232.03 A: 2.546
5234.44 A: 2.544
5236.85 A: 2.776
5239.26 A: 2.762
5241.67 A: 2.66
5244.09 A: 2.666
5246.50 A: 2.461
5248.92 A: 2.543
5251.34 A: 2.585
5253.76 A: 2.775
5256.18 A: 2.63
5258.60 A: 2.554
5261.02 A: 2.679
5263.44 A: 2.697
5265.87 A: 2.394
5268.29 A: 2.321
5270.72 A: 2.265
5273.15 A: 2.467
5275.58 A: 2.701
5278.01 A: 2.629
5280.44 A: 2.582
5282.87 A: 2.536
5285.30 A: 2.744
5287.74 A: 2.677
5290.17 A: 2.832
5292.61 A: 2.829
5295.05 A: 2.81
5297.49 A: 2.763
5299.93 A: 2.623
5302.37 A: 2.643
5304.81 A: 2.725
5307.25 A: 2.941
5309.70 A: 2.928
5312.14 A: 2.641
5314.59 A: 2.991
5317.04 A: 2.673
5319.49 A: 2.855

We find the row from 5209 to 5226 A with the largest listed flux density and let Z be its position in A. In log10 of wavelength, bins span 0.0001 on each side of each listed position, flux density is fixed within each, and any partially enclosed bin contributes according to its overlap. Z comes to 5217.59 A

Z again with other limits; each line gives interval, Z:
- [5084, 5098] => 5091.78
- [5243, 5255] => 5253.76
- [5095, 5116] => 5115.29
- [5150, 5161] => 5150.74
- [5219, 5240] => 5236.85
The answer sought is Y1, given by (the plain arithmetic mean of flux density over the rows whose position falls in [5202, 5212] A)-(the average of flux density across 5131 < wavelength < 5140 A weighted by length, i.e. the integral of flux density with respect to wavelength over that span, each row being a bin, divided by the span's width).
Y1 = -0.09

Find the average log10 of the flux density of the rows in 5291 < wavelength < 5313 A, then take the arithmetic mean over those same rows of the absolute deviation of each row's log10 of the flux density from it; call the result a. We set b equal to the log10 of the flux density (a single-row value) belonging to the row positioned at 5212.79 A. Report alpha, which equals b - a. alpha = 0.355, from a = 0.015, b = 0.370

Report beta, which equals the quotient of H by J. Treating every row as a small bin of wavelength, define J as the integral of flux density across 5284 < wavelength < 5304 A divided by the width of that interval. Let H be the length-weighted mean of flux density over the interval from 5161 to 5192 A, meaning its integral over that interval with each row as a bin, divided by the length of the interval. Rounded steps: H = 2.05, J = 2.74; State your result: 0.75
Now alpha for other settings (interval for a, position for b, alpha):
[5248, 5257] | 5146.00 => 0.363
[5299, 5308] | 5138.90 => 0.362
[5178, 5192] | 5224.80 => 0.339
